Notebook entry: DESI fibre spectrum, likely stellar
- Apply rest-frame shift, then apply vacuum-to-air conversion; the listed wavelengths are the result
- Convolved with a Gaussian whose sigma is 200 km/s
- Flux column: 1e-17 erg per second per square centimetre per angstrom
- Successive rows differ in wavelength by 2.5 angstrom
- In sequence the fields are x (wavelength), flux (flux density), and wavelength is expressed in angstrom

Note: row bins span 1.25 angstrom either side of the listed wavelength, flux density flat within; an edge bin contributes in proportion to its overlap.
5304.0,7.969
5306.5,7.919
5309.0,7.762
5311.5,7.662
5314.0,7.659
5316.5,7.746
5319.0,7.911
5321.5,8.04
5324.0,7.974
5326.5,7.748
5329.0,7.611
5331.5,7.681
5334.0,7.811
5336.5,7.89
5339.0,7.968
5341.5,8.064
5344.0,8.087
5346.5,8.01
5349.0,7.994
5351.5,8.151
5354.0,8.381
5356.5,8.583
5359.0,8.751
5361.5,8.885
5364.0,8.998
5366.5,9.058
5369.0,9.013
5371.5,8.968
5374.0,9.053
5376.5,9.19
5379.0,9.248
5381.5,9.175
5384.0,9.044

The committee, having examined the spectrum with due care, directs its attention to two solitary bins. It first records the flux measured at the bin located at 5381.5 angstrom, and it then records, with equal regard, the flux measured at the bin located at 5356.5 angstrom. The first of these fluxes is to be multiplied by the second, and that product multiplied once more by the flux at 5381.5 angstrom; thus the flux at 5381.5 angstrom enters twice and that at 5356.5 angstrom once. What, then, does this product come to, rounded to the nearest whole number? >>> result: 723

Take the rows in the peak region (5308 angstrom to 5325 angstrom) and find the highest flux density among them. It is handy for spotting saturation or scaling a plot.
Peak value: 8.04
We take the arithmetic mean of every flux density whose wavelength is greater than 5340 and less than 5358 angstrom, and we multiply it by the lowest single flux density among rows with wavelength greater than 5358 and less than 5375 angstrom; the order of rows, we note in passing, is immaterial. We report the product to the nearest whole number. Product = 72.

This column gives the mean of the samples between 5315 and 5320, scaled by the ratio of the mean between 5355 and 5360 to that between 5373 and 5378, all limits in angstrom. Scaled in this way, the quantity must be 7.4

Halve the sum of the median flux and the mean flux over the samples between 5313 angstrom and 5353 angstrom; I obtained 7.9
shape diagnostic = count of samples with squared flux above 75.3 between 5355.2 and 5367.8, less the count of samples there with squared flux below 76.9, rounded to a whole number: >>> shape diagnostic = 2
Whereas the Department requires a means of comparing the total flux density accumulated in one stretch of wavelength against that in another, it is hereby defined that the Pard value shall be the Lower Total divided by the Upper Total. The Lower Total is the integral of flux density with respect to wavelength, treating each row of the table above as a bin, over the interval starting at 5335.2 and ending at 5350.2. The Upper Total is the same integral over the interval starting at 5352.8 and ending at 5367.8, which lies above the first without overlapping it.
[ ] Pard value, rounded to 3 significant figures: 0.912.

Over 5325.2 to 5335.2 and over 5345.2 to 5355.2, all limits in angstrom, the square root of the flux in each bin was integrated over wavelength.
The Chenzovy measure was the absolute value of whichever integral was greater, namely 28.5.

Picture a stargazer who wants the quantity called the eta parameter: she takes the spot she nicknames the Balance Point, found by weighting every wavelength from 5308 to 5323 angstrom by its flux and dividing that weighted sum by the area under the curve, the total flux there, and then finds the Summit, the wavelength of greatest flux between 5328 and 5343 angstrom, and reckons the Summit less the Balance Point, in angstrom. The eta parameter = 26.2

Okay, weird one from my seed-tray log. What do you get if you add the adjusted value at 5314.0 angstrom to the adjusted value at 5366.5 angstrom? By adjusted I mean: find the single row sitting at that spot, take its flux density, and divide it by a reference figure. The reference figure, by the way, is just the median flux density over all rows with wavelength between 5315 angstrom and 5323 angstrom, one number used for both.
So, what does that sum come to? 2.11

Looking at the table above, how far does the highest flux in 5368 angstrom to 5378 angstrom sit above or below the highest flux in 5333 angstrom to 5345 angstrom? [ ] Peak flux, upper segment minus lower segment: 1.1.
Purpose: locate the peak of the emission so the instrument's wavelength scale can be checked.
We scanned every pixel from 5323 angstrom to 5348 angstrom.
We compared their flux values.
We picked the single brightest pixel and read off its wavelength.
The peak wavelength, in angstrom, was 5344.0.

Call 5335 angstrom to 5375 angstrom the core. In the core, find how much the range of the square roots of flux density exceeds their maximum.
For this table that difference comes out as -2.809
